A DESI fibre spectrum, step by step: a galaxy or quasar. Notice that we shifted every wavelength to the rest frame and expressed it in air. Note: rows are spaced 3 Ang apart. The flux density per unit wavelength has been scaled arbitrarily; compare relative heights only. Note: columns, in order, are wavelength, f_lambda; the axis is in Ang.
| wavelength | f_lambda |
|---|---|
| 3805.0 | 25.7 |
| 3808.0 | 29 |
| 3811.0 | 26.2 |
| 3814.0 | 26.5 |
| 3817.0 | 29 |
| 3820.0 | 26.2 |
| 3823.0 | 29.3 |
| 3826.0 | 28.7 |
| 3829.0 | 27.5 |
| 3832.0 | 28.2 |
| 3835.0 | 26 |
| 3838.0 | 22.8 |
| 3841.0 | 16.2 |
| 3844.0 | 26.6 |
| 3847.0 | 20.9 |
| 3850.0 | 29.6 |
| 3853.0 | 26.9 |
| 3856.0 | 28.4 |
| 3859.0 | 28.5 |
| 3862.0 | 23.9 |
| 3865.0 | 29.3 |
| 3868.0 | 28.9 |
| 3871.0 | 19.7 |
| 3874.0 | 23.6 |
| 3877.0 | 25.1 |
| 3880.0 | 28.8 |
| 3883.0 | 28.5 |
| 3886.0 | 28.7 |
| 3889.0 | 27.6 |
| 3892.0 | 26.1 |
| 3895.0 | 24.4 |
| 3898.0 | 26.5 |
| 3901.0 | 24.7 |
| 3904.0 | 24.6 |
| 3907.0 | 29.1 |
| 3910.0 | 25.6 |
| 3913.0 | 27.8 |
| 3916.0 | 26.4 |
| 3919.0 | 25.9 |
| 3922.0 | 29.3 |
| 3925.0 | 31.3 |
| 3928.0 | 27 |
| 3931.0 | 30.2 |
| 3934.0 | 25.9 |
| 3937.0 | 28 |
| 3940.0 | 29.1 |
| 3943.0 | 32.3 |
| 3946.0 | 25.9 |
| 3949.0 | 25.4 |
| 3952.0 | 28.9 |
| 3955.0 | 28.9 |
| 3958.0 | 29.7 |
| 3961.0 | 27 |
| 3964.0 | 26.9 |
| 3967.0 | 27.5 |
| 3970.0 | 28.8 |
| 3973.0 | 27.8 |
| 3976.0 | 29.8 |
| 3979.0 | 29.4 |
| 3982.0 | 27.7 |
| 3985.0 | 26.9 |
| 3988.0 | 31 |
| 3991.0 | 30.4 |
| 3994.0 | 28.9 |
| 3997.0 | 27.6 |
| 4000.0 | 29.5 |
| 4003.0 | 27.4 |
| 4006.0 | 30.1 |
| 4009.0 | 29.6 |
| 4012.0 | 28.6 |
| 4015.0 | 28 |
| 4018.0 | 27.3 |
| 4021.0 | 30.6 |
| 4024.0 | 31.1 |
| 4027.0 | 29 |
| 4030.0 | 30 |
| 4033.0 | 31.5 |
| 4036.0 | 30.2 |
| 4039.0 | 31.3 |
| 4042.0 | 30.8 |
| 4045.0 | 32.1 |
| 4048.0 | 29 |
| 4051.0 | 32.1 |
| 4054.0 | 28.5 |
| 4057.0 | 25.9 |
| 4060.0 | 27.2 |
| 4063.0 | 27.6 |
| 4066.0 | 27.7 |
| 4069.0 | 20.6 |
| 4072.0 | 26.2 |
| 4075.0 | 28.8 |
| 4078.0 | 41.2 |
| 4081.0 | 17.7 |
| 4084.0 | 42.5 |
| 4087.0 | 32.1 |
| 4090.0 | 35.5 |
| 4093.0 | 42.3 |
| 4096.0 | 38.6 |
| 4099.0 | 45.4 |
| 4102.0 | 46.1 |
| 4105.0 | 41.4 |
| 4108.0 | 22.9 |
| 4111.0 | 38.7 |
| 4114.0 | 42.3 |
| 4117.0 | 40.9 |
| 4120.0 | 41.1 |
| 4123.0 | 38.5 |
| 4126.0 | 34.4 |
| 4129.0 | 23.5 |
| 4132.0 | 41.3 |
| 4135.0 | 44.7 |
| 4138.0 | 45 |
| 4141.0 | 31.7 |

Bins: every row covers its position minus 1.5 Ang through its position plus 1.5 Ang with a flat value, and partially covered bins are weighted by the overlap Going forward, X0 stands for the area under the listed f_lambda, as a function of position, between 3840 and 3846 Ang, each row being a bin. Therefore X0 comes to 131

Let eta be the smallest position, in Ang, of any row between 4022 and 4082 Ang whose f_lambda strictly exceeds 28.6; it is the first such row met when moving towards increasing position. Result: 4024.0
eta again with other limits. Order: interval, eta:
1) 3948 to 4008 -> 3952.0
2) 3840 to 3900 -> 3850.0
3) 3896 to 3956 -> 3907.0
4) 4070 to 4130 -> 4075.0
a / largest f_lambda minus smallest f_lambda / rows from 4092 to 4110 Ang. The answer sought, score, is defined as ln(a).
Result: 3.1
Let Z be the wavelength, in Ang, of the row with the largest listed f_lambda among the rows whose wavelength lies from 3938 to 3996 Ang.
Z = 3943.0 Ang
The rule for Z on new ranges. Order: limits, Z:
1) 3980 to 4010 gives 3988.0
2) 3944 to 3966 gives 3958.0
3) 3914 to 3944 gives 3943.0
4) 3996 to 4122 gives 4102.0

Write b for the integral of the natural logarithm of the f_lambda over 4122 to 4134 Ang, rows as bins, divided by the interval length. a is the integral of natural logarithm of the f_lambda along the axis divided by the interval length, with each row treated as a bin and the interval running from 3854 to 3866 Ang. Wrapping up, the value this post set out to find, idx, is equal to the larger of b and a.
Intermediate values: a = 3.31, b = 3.52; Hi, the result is 3.52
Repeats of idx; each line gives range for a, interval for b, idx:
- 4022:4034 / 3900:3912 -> 3.41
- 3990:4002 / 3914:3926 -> 3.37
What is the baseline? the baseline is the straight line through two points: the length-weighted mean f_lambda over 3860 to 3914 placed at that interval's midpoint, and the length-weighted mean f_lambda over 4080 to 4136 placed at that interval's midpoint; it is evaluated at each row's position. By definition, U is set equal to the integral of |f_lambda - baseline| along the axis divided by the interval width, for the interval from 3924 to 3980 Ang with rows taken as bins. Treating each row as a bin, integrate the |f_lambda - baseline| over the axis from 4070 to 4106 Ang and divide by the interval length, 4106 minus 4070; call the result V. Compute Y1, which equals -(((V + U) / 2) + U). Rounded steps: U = 2.0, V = 6.9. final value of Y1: -6.4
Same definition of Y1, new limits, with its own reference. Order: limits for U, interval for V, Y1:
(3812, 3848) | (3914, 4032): -7.7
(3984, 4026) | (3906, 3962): -5.6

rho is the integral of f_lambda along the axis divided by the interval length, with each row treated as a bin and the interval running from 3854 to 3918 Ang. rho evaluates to 26.5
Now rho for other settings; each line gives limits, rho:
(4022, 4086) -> 29.6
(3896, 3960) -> 27.7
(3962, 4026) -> 28.8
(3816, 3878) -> 25.9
